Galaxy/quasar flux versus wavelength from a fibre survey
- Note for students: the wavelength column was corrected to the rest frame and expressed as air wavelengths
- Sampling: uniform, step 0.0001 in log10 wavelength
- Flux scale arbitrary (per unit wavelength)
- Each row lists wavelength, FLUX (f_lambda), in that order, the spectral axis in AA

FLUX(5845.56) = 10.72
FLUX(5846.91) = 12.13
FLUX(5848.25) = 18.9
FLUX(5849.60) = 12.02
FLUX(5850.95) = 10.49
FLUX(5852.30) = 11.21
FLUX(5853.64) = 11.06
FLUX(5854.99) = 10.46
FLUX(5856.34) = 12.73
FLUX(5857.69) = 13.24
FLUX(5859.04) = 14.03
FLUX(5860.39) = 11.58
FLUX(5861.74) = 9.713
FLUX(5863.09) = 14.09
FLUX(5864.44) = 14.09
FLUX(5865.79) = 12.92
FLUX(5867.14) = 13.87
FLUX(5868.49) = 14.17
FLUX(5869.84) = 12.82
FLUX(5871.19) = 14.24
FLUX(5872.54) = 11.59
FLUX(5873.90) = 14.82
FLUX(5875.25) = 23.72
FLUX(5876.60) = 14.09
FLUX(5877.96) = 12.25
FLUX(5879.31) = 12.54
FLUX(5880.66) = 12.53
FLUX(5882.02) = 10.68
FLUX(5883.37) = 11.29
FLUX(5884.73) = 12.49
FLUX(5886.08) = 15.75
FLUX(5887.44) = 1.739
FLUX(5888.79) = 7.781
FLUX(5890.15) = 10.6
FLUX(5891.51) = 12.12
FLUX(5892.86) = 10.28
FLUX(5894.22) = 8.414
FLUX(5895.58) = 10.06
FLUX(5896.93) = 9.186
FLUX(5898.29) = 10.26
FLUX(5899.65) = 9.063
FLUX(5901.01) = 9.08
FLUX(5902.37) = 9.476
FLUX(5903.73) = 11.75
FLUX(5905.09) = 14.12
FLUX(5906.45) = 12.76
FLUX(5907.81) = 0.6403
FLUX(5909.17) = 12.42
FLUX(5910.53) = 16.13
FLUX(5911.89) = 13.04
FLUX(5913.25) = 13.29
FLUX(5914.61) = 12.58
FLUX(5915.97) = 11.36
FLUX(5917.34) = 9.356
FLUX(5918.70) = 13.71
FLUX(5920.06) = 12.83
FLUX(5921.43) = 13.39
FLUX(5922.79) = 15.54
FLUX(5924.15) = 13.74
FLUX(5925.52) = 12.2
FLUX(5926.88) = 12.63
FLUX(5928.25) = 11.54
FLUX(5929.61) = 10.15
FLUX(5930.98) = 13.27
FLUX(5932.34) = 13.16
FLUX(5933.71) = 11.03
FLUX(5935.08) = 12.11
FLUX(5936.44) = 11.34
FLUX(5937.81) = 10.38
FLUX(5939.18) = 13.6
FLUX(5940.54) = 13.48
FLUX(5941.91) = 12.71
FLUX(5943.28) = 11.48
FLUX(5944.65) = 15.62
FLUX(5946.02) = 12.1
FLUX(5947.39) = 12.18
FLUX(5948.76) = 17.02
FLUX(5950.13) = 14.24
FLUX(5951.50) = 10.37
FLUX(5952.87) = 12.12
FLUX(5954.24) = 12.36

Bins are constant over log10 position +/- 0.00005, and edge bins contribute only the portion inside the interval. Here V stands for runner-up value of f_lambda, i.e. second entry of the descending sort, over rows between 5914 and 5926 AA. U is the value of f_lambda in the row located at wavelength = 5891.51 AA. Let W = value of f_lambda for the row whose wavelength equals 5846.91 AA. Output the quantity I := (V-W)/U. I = 0.13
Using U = 12.12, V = 13.74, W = 12.13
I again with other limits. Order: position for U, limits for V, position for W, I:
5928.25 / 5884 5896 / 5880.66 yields 0.00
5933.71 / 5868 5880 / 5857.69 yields 0.14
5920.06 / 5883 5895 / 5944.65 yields -0.24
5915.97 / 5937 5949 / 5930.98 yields 0.21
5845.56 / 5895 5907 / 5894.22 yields 0.41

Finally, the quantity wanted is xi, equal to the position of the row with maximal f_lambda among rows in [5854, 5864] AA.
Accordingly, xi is 5863.09 AA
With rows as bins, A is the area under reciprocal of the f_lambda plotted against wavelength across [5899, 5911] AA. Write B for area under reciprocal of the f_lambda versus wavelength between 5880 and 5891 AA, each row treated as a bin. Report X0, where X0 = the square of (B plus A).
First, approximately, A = 3.1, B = 1.6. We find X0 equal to 22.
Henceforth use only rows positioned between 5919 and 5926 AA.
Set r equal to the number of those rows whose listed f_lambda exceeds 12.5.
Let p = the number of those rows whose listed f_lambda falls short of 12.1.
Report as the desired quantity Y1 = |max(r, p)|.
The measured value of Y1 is 4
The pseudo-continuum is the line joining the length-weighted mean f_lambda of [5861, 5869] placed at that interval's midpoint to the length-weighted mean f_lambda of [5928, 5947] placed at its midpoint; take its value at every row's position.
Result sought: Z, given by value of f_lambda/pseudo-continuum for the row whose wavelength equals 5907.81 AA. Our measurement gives 0.05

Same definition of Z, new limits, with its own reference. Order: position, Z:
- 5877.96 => 0.94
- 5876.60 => 1.09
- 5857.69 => 1.00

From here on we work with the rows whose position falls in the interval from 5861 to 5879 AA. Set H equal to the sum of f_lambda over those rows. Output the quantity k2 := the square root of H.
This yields 13.5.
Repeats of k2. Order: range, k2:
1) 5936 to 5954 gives 12.9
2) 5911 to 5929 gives 12.9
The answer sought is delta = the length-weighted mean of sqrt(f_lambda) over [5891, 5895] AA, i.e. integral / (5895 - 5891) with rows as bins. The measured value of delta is 3.18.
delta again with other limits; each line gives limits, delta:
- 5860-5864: 3.44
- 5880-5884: 3.39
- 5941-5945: 3.61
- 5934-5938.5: 3.35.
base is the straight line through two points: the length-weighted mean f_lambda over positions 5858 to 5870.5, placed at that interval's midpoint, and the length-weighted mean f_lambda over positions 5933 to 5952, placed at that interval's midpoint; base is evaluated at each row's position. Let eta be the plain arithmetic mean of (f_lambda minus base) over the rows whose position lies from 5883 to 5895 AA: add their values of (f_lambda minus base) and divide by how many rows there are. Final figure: -2.9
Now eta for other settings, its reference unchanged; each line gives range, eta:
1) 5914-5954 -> -0.2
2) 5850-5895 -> -0.8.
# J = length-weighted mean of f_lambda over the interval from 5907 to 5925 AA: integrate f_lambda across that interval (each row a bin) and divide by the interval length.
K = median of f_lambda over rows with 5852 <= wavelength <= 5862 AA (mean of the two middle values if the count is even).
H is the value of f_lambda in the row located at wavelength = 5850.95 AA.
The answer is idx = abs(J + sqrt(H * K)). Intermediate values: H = 10.49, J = 12.2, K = 11.4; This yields 23.1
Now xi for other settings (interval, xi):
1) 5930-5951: 5948.76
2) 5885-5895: 5886.08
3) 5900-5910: 5905.09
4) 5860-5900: 5875.25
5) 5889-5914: 5910.53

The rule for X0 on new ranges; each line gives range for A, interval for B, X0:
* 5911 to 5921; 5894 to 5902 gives 3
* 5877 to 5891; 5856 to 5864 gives 6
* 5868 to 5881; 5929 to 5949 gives 7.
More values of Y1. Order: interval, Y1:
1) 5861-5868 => 4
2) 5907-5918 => 4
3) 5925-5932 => 2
